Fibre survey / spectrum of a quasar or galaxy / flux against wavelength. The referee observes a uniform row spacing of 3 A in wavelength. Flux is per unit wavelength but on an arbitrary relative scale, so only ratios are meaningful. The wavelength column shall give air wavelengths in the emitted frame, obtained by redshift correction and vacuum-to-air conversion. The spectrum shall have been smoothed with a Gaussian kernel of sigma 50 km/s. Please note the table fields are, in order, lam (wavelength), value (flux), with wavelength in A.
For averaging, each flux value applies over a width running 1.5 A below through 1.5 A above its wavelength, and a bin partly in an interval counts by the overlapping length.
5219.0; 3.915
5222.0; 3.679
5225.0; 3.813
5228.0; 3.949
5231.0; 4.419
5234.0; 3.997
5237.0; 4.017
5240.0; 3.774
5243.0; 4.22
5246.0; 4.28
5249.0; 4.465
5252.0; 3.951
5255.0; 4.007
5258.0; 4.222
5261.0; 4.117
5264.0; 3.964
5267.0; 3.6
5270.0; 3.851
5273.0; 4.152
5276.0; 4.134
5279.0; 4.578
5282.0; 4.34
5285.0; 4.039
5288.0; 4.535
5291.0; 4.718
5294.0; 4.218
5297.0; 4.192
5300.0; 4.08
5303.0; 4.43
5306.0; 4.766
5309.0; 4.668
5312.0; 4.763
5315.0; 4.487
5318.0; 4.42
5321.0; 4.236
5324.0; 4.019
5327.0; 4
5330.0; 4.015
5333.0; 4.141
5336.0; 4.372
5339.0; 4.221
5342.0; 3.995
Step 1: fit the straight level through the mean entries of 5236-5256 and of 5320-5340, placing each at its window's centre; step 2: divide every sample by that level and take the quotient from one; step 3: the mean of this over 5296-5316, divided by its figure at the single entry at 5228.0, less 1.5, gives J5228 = -3.9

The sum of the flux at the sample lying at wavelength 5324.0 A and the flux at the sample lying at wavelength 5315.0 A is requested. 8.5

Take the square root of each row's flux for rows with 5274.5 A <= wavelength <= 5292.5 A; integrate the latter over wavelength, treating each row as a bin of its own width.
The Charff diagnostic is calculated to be 37.7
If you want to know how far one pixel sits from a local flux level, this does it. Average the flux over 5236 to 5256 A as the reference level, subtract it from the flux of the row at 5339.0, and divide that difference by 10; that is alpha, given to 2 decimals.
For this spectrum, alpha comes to 0.01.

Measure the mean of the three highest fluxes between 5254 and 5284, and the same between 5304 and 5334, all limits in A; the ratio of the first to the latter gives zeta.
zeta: 0.926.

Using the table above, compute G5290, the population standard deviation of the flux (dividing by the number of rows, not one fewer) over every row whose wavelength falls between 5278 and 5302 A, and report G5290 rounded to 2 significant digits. 0.23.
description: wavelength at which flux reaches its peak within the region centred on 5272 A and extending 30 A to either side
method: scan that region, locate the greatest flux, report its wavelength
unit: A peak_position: 5291.0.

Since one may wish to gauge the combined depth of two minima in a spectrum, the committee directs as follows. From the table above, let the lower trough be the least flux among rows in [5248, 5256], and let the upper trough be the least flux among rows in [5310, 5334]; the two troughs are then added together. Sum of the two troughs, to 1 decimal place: 8.0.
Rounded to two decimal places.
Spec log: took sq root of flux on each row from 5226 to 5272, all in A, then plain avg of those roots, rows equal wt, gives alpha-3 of 2.01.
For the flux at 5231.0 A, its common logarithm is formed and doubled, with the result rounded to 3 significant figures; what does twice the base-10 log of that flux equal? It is 1.29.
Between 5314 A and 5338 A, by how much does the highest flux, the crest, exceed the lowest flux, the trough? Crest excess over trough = 0.49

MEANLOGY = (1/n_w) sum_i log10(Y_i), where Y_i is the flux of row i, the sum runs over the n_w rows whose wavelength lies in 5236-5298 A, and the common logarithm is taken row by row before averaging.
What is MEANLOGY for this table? 0.618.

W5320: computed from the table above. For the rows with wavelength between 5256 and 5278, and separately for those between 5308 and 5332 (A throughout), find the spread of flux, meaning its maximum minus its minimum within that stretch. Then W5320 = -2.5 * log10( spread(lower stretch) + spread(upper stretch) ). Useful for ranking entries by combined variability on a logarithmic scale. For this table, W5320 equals -0.35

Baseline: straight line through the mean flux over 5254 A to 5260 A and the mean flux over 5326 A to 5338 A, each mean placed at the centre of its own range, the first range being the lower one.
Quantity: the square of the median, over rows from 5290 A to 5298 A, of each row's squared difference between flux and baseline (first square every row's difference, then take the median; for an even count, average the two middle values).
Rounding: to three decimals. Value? 0.000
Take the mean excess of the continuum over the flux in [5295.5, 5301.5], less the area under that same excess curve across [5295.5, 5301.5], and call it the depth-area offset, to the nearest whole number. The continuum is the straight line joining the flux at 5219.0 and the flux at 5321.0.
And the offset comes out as 0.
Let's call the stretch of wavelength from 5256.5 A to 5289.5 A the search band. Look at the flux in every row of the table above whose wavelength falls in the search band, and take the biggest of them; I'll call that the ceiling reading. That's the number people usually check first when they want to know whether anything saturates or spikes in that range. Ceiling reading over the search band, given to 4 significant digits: 4.578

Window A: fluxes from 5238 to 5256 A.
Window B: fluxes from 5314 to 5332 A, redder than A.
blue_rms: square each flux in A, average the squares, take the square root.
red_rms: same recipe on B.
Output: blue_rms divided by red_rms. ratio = 0.98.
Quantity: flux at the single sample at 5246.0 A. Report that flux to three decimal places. 4.280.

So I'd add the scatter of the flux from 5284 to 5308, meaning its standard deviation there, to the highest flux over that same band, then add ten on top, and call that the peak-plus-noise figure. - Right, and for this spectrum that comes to 15.0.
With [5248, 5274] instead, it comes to 14.7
